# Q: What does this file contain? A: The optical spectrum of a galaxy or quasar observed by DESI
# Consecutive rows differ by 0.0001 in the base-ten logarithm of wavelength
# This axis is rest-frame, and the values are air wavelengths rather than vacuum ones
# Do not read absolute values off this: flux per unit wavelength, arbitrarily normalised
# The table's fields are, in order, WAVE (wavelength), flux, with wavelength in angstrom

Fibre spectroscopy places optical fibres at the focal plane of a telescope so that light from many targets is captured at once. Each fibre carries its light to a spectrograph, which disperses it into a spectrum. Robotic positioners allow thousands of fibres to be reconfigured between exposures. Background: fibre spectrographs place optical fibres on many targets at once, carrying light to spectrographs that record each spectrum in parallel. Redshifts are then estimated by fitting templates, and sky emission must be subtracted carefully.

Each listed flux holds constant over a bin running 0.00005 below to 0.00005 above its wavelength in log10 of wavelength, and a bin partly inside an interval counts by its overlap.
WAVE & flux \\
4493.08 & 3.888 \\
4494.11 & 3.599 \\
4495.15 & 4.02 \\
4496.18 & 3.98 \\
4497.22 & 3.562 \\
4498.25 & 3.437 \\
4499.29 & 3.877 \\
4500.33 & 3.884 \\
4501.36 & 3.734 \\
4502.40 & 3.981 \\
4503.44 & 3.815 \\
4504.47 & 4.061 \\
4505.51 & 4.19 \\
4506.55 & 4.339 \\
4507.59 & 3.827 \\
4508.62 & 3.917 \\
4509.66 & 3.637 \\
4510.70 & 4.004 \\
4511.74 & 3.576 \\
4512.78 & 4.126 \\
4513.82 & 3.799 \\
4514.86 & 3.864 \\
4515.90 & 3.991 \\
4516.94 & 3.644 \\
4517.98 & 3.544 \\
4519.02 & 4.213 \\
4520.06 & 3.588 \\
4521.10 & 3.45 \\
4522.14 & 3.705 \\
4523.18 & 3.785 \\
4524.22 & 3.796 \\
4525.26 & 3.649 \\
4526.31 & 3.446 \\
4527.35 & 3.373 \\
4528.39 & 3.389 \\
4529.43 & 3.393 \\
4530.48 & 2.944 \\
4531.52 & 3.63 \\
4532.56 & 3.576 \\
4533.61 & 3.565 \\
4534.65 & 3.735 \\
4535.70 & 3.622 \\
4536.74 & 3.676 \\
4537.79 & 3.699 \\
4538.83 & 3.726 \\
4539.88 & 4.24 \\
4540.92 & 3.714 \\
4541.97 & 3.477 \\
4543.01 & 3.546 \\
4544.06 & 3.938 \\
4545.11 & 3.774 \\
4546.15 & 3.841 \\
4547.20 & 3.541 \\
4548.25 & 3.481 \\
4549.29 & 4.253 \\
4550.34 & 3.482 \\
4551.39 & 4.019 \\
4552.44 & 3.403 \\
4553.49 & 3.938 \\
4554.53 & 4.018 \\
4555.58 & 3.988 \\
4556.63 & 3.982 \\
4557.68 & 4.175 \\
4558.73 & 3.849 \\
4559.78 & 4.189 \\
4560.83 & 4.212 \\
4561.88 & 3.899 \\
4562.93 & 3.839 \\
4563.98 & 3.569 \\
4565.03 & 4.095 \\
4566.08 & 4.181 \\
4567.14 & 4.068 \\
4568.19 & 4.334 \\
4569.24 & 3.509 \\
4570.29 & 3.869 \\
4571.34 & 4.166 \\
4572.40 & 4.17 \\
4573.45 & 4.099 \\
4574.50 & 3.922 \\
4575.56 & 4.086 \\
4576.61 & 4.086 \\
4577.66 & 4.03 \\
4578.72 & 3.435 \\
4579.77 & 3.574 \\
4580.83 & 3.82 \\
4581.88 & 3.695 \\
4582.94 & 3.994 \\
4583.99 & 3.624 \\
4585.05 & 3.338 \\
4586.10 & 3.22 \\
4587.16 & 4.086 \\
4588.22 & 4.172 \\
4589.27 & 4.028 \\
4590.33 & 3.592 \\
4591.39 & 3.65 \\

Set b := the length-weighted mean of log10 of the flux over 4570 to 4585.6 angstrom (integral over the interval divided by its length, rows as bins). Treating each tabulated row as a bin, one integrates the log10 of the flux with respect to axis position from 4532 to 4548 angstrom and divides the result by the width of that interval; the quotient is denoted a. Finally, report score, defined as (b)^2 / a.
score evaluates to 0.60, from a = 0.568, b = 0.586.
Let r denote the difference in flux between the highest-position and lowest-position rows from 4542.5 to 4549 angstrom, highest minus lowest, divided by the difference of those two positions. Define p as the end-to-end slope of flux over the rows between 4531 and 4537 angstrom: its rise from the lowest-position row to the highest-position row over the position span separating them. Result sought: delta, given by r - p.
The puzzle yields -0.02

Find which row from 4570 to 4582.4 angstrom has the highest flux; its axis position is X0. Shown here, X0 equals 4572.40 angstrom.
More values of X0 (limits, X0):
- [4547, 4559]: 4549.29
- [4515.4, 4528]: 4519.02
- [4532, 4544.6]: 4539.88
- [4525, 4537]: 4534.65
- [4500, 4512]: 4506.55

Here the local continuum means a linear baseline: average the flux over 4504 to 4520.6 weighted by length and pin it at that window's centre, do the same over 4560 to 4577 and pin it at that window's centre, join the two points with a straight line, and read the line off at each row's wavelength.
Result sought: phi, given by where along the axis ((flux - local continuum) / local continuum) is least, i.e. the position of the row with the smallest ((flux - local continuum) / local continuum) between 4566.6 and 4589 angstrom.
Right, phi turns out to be 4586.10 angstrom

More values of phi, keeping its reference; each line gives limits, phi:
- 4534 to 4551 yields 4550.34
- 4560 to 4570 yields 4569.24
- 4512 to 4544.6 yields 4530.48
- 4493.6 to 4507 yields 4498.25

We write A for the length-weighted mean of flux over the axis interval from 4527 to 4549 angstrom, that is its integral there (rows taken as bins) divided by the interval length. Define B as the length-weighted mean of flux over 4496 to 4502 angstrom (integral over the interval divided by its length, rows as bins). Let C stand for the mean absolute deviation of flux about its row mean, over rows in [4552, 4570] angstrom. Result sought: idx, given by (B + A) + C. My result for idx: 7.56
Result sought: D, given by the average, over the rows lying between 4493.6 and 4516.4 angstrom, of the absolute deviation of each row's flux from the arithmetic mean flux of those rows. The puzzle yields 0.171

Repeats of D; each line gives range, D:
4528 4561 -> 0.244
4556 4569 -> 0.171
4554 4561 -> 0.114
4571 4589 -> 0.267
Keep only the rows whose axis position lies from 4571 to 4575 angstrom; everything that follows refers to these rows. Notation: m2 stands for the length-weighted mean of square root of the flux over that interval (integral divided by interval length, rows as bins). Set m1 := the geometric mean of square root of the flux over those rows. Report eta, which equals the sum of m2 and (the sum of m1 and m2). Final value 6.06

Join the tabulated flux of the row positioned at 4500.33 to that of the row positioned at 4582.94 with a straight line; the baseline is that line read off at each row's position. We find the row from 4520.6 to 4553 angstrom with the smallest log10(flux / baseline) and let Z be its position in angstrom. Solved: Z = 4530.48 angstrom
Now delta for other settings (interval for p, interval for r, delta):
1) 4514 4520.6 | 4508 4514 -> 0.03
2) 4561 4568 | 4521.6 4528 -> -0.10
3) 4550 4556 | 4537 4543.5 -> -0.13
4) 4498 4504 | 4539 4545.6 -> -0.16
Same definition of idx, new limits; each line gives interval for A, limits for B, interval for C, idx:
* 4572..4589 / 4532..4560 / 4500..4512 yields 7.79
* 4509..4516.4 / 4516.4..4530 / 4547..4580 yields 7.69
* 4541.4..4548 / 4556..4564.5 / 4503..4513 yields 7.83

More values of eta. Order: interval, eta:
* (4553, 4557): 5.99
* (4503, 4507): 6.08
